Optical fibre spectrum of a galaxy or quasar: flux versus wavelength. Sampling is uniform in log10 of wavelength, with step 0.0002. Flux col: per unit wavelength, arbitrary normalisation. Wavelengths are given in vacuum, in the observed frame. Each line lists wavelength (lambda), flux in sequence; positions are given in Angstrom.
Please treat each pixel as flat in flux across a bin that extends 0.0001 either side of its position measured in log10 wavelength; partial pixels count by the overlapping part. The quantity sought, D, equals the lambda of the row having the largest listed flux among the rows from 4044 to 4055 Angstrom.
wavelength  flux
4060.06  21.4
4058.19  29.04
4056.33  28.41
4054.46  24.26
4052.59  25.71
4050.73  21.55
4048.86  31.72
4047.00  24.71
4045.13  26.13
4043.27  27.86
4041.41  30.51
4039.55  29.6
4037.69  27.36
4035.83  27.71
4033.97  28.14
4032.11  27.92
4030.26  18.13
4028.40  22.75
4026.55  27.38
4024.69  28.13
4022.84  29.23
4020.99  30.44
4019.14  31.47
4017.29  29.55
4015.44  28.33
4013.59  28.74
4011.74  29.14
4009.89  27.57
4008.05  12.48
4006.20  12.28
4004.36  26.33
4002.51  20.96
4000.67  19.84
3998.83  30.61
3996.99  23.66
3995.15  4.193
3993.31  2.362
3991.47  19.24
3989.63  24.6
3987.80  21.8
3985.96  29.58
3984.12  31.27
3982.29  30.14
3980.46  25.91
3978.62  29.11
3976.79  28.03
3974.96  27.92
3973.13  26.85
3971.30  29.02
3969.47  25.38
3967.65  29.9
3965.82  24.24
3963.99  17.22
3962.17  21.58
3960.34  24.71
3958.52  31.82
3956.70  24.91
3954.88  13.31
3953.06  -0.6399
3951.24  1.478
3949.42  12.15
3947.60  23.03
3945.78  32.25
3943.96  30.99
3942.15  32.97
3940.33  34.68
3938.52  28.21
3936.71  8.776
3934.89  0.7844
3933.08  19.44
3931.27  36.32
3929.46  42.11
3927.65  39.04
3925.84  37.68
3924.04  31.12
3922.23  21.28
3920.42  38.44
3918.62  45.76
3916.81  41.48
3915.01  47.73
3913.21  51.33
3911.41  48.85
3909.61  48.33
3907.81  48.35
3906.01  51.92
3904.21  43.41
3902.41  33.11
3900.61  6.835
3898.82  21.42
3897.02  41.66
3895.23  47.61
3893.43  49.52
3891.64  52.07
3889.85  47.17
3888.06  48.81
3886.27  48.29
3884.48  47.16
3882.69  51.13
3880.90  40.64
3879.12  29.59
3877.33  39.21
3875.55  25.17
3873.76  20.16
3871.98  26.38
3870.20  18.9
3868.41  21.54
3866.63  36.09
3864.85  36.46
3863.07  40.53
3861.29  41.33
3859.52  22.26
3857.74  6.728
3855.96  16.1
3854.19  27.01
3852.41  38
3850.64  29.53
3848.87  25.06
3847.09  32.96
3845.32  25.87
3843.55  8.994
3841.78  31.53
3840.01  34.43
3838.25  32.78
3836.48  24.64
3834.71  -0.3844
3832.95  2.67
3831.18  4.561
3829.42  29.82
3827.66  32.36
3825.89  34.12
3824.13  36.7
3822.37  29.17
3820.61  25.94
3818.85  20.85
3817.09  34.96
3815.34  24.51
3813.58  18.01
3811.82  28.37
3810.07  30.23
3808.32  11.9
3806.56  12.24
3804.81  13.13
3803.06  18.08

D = 4048.86 Angstrom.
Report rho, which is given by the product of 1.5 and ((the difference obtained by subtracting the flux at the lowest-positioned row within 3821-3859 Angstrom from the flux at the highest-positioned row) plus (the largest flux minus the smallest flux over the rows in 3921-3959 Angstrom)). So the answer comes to 30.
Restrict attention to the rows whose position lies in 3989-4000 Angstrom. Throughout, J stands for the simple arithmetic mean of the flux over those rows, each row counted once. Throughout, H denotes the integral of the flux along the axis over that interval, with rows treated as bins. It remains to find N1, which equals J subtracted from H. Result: 173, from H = 190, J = 17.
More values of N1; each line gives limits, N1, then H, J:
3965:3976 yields 273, 300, 27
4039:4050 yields 282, 311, 28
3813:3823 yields 232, 257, 26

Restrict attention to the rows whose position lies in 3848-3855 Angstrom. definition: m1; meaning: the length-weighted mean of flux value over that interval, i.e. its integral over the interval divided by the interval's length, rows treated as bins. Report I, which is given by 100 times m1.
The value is 2995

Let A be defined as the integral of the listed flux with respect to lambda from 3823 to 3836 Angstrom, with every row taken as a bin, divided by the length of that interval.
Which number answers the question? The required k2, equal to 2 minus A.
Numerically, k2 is -18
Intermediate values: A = 20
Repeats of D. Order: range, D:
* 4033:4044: 4041.41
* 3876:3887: 3882.69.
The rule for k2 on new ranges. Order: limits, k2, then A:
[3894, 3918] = -39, 41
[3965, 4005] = -22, 24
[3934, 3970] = -19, 21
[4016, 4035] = -25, 27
